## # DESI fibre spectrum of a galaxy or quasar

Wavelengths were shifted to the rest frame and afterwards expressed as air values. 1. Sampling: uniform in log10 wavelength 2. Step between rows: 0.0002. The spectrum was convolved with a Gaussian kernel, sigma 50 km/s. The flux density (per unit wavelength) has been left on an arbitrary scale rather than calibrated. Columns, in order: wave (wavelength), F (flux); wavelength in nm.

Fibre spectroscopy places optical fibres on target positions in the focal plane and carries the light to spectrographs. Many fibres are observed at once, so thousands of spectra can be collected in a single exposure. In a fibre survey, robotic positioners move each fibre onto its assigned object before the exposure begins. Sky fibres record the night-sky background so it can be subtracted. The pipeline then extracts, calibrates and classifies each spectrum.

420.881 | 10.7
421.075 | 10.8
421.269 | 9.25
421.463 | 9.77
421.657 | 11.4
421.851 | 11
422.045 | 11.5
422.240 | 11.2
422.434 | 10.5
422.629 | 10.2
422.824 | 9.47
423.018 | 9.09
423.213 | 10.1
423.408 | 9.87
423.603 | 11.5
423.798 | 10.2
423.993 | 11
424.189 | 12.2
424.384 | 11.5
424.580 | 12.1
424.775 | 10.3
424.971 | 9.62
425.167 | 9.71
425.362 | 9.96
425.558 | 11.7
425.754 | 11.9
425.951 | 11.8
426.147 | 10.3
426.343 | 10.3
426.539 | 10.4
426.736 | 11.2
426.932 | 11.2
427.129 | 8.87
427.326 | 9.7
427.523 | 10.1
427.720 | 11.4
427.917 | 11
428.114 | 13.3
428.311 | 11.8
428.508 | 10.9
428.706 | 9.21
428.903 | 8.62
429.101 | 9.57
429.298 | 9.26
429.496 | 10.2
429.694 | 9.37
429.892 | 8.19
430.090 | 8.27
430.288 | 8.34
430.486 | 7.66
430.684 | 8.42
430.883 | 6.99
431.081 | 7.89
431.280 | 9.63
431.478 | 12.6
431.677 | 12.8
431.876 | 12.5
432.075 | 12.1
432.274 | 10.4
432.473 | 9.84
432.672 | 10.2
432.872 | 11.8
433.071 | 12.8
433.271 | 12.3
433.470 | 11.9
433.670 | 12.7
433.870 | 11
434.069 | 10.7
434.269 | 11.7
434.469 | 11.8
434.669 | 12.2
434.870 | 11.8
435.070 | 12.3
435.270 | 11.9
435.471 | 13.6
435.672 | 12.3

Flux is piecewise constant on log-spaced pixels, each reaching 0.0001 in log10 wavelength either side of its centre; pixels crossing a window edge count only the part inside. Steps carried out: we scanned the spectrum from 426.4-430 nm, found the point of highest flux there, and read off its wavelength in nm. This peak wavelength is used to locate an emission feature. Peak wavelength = 428.114 nm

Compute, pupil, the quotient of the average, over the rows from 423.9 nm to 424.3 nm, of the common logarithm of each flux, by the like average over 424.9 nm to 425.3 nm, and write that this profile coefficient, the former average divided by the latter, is 1.08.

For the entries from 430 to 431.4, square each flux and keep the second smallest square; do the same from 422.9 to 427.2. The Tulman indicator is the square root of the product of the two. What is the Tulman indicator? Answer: 70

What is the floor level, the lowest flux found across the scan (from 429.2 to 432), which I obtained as 6.99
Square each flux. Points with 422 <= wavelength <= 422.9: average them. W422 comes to 112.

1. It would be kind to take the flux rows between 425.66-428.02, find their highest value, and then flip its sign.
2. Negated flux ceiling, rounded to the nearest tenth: -11.9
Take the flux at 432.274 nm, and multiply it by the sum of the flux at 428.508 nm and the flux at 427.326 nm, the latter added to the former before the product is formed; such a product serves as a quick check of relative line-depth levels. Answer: 214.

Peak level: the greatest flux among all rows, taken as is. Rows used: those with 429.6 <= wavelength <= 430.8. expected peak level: 9.37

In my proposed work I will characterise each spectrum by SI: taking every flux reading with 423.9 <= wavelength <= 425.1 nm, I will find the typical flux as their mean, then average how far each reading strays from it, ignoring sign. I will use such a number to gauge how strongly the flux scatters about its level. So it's 0.81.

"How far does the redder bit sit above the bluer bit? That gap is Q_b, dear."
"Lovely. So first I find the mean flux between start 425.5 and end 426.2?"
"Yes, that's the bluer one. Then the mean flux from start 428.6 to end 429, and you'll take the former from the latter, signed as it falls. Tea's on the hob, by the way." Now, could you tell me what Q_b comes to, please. -2.5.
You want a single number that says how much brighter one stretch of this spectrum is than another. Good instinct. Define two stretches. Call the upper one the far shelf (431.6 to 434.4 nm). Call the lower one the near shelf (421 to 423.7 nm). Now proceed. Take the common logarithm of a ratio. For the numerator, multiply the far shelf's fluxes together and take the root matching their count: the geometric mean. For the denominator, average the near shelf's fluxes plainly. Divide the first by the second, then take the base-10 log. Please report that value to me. 0.047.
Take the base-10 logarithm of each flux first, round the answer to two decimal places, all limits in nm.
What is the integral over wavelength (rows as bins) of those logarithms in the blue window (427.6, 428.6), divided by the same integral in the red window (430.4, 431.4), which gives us 1.17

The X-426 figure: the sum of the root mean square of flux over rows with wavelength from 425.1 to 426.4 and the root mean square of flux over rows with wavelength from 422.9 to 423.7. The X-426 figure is 21.0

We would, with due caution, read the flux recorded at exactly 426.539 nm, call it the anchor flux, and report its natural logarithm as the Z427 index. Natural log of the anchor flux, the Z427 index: 2.34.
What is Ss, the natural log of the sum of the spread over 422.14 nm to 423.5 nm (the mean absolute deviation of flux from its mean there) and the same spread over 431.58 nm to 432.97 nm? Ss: 0.44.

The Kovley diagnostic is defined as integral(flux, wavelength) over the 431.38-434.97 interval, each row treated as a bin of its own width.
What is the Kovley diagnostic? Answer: 42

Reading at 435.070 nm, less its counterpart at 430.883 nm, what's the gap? 5.3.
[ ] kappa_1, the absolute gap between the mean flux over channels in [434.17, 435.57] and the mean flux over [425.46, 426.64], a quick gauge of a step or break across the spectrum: 1.1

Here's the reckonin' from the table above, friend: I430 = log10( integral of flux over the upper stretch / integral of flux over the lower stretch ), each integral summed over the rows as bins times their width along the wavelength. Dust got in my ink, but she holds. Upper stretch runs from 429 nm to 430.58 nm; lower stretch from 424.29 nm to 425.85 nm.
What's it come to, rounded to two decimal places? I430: -0.08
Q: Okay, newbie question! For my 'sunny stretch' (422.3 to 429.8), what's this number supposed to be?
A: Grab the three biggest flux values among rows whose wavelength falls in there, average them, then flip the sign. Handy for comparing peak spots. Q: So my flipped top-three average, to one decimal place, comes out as -12.5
